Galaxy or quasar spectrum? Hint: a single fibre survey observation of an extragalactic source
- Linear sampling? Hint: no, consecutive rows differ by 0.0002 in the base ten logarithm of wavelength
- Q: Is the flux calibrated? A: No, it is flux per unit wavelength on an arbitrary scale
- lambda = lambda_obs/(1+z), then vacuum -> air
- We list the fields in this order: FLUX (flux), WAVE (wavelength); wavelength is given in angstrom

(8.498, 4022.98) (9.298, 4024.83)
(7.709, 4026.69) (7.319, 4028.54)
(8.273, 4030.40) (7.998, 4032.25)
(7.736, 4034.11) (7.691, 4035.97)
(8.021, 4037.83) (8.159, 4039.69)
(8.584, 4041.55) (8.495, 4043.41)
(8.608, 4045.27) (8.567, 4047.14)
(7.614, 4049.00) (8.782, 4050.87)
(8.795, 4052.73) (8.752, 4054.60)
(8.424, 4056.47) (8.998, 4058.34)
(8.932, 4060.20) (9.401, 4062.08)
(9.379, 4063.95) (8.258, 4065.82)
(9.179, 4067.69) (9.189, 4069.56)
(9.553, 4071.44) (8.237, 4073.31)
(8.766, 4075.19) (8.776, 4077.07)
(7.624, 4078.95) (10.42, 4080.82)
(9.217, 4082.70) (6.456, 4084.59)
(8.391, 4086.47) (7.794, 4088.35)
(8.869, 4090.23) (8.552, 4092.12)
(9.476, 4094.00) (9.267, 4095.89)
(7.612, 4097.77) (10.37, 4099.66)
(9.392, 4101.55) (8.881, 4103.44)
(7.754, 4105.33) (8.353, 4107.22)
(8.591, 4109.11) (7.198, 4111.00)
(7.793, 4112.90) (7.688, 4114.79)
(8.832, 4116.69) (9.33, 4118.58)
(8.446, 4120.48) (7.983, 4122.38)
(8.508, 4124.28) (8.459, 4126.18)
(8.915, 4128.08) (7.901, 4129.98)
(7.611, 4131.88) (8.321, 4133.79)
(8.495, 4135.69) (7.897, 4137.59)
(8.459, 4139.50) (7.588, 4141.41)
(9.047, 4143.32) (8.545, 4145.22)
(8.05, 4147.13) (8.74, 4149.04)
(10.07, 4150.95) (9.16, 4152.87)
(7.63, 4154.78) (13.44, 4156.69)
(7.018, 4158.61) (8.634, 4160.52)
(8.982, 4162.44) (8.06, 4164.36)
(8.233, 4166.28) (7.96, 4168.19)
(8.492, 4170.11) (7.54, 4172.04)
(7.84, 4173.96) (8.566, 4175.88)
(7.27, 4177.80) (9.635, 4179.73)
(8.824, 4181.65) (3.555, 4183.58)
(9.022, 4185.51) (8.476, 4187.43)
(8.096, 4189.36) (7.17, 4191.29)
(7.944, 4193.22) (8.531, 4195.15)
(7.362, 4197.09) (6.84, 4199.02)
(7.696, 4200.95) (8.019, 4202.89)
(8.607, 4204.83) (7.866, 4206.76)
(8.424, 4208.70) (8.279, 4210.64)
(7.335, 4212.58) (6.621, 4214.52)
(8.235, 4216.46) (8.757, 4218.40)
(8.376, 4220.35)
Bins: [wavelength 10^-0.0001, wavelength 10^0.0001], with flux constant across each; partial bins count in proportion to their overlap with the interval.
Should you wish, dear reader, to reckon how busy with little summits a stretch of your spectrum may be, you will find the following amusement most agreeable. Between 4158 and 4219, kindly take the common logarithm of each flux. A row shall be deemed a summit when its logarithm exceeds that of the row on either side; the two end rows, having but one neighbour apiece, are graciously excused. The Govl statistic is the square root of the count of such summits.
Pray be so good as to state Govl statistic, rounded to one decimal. 3.0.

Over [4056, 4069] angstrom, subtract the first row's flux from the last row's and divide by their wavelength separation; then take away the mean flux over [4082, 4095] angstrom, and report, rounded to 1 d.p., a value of -8.3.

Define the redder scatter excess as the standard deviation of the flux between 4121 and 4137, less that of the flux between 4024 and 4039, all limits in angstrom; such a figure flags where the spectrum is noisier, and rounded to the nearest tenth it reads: -0.2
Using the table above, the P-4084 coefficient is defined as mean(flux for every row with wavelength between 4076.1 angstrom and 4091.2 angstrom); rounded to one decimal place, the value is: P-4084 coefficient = 8.4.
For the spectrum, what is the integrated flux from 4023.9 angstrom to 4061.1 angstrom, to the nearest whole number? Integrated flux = 310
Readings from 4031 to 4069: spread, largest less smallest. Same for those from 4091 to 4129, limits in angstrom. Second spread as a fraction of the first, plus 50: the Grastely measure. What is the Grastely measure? 51.8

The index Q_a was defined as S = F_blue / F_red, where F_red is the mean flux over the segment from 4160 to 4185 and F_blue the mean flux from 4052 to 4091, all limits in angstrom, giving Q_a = 1.10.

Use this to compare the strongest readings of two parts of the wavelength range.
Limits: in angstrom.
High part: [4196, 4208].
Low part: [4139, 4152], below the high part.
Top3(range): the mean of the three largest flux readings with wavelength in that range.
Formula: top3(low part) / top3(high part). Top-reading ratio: 1.14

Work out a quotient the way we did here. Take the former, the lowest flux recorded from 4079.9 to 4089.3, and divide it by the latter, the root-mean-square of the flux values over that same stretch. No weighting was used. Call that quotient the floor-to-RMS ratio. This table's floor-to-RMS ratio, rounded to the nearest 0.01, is 0.75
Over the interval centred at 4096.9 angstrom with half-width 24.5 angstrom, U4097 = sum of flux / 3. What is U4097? 74.0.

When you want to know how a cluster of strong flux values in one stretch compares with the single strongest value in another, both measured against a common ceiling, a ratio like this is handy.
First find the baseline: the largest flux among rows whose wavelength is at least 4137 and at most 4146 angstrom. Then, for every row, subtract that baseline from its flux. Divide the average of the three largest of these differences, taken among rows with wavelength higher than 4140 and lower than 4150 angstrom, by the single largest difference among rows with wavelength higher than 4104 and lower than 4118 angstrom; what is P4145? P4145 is 1.3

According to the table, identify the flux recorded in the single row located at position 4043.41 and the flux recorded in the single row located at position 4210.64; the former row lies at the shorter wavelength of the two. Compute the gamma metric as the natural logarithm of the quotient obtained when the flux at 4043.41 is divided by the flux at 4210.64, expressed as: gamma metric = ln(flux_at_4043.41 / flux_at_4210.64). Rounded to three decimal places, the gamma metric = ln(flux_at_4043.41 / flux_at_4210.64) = 0.026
